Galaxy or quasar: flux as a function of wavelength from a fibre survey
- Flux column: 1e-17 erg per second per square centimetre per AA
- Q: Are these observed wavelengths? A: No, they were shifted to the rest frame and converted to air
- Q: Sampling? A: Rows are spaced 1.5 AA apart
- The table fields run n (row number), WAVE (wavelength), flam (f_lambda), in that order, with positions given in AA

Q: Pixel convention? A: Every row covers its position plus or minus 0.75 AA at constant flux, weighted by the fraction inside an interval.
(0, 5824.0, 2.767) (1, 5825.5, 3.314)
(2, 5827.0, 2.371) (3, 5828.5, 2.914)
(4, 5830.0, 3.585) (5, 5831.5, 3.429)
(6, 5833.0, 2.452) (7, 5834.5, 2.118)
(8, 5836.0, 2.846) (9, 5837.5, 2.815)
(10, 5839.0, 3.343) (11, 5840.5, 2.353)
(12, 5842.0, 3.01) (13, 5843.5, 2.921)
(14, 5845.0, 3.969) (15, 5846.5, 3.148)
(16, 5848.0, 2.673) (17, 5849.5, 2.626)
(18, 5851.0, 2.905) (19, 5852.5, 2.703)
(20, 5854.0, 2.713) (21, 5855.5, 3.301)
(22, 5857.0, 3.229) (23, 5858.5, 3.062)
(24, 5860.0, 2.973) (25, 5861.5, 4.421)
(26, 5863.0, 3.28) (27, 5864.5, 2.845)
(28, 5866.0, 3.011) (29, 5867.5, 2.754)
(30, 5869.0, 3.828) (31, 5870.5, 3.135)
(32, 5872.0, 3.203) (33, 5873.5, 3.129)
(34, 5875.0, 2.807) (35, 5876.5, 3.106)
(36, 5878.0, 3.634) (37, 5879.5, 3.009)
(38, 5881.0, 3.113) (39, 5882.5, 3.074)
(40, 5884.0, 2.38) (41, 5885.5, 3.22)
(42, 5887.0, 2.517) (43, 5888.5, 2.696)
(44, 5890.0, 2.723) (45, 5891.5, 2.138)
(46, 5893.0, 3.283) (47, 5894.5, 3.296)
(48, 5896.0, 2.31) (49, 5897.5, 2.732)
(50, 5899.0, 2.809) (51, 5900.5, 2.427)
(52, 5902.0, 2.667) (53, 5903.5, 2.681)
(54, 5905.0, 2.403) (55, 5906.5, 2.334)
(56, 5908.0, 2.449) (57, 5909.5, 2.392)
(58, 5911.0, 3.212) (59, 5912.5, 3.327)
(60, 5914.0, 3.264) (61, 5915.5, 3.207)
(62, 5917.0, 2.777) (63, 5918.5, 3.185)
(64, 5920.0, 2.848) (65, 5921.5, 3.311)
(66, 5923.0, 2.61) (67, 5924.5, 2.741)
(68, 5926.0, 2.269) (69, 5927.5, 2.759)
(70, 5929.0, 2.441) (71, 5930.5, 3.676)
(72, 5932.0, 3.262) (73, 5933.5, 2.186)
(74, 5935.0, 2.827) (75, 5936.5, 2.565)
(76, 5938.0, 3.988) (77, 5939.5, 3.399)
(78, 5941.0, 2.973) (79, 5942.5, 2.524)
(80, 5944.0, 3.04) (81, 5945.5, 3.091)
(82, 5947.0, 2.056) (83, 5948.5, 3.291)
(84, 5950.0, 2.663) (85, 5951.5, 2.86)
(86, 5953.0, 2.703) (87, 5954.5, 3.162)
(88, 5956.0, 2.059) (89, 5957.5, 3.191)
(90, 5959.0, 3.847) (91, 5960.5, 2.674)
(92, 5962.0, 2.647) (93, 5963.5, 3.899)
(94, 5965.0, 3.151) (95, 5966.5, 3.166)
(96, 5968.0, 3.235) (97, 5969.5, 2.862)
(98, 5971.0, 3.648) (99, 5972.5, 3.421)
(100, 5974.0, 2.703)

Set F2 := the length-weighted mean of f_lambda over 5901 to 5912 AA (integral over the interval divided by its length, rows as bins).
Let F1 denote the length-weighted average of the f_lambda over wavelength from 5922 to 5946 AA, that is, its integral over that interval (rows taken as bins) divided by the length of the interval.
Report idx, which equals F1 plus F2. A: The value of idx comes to 5.50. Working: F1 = 2.90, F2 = 2.60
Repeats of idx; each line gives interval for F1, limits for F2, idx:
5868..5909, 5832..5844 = 5.60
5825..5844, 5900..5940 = 5.74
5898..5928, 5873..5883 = 5.91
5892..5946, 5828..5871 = 5.91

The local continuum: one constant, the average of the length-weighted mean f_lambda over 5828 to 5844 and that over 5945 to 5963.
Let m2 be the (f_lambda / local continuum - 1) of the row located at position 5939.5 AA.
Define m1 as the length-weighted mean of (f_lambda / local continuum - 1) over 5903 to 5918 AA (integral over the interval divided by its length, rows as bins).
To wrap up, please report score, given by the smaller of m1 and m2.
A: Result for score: -0.02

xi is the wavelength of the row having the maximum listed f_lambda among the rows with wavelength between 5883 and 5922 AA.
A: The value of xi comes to 5912.5 AA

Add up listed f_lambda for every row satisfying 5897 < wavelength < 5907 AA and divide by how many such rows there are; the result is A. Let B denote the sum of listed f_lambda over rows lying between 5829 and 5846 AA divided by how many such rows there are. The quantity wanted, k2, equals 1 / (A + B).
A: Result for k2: 0.180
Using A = 2.58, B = 2.99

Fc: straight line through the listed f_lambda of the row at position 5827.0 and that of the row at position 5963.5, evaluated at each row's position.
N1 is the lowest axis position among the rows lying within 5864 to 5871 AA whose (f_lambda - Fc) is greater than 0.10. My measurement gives 5866.0 AA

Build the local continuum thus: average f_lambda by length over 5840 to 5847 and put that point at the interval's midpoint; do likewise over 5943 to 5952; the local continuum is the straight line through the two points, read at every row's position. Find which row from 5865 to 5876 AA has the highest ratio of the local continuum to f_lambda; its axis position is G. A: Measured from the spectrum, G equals 5867.5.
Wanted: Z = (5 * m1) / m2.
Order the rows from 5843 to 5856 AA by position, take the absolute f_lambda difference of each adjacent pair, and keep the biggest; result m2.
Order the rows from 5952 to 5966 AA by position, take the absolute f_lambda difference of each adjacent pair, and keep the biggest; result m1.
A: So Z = 6.0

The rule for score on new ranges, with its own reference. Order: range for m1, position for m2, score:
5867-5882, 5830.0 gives 0.10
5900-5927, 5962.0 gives -0.08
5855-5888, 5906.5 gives -0.19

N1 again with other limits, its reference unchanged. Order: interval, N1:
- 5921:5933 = 5930.5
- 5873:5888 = 5873.5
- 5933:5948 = 5938.0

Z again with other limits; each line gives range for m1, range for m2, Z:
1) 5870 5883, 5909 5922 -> 3.8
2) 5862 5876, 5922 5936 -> 4.3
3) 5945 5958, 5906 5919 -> 7.5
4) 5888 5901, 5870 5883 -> 9.2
